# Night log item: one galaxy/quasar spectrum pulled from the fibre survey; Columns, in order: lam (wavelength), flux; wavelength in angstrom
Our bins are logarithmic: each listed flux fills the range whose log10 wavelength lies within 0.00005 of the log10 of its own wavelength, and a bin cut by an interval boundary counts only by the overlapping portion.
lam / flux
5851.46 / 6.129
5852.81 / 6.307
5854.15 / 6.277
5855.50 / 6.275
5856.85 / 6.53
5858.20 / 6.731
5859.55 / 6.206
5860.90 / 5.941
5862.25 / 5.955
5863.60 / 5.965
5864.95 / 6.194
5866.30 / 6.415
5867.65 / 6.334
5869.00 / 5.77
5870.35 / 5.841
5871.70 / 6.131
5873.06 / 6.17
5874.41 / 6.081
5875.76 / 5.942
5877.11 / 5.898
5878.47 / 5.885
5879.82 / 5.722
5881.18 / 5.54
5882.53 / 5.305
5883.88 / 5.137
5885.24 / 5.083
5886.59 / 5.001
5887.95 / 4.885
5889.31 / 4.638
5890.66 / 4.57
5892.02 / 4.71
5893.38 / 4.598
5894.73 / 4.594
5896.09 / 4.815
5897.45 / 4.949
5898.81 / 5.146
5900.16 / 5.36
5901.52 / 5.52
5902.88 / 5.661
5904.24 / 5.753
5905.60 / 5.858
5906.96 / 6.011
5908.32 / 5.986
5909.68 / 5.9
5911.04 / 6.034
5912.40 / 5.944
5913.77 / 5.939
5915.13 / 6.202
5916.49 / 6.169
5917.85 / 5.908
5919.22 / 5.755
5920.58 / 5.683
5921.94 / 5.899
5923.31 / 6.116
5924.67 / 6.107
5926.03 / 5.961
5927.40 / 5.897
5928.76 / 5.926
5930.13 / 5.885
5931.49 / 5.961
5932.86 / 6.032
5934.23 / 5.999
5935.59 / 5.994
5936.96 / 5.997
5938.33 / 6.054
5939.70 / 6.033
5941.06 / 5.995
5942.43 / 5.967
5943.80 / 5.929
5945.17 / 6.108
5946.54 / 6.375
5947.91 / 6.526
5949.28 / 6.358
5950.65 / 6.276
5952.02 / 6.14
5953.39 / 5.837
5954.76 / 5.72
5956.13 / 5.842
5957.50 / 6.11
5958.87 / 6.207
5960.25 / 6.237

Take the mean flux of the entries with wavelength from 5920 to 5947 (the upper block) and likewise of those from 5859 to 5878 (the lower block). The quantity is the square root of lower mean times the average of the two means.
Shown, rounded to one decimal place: 6.0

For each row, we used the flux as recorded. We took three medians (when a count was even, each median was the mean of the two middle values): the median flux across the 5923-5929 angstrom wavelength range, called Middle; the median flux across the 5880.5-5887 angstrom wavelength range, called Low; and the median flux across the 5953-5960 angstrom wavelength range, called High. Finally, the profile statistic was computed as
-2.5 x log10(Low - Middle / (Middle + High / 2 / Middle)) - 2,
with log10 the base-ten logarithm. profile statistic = -3.56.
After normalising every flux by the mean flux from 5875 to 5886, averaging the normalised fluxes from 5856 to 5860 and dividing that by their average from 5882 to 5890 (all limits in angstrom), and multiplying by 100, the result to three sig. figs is 130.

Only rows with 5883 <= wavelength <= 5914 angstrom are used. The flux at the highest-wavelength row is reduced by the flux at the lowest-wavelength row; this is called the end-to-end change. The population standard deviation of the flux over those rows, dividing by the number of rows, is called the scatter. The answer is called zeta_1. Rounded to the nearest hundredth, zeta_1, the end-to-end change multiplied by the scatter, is 0.42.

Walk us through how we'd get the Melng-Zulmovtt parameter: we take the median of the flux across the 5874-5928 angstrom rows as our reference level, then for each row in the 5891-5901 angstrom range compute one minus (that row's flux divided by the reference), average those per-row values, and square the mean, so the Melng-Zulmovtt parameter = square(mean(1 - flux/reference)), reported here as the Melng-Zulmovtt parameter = 0.023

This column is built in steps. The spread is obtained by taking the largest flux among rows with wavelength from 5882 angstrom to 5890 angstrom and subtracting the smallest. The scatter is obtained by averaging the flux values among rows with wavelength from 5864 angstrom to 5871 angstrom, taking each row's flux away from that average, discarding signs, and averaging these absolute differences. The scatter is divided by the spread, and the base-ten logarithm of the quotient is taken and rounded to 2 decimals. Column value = -0.44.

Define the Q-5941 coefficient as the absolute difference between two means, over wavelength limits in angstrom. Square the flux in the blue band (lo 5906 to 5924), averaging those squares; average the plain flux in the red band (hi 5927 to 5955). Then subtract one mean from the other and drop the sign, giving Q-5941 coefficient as 30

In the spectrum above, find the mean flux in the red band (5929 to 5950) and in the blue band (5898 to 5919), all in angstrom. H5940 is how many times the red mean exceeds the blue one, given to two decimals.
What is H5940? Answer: 1.04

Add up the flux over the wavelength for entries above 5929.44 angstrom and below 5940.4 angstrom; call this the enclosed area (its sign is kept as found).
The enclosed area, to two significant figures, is 66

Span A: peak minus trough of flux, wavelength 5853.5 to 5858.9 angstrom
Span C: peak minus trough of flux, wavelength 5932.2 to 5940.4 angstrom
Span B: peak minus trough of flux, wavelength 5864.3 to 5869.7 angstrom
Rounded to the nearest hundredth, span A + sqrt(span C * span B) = 0.65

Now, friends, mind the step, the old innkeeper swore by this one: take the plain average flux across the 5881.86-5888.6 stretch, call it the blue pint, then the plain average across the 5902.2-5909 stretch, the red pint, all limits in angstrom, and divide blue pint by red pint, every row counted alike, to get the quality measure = 0.87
